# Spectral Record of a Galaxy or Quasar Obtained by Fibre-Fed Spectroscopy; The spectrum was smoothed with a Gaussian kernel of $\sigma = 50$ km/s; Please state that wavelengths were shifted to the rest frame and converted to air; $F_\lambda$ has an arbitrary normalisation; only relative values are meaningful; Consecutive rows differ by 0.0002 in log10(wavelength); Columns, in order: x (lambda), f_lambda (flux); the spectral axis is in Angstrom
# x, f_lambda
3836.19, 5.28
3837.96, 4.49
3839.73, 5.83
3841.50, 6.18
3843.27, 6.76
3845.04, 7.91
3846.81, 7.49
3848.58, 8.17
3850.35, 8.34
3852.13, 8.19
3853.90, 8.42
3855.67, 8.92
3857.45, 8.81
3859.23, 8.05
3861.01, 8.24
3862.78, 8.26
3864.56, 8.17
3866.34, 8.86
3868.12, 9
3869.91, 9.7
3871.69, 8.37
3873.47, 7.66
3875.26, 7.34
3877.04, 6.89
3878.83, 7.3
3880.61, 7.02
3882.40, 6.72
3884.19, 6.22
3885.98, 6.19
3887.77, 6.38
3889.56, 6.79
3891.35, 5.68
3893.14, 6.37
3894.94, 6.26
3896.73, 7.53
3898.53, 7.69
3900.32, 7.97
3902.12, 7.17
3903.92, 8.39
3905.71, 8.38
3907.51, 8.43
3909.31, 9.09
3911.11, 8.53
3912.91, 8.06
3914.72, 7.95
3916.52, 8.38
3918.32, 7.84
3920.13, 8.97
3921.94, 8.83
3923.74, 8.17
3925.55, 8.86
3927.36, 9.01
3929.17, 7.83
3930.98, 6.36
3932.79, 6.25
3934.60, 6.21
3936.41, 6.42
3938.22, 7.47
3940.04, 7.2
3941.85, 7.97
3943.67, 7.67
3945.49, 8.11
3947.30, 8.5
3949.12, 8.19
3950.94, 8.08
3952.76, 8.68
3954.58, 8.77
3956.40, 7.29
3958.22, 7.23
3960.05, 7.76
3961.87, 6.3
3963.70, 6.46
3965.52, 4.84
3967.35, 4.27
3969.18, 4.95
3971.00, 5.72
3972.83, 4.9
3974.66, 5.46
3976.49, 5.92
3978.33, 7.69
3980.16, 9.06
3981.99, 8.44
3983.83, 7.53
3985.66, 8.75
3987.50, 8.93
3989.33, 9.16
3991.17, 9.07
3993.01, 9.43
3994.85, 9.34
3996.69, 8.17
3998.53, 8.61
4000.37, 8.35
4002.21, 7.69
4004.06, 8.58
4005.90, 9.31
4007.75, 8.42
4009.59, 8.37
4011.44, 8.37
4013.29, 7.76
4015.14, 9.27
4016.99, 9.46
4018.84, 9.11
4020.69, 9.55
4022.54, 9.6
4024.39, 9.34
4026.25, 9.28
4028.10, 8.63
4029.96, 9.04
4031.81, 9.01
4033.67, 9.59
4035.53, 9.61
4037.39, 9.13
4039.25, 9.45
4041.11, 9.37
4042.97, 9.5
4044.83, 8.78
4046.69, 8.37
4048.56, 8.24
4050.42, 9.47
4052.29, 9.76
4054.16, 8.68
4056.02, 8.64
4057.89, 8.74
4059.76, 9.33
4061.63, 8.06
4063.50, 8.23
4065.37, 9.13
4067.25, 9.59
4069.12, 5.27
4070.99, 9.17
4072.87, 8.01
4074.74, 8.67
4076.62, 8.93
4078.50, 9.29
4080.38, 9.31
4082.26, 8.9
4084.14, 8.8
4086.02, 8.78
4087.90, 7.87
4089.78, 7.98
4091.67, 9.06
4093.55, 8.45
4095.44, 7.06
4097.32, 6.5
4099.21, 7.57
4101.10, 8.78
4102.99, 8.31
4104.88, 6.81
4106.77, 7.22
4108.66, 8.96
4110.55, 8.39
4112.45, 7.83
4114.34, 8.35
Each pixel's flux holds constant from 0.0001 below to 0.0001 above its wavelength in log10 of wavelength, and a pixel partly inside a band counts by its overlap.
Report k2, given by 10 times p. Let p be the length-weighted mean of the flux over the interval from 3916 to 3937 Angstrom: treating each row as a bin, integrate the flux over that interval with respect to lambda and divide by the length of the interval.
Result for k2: 78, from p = 7.8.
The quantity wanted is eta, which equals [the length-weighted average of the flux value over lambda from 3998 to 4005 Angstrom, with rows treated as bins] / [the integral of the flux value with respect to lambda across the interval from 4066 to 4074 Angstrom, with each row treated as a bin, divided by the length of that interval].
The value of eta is 1.03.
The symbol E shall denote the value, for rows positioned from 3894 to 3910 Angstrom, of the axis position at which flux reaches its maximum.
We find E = 3909.31 Angstrom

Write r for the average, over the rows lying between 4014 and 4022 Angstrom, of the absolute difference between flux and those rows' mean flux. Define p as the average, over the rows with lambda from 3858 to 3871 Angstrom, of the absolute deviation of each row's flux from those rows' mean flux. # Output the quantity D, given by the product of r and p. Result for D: 0.08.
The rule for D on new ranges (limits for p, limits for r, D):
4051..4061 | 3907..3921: 0.14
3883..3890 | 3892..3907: 0.13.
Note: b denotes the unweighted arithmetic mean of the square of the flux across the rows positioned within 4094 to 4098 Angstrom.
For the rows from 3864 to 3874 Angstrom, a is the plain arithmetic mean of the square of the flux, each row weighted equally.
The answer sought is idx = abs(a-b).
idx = 29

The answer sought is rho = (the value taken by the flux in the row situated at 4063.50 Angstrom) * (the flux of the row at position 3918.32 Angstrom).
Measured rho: 64.5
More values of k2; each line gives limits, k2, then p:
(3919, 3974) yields 72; 7.2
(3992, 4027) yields 88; 8.8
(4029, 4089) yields 88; 8.8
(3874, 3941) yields 75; 7.5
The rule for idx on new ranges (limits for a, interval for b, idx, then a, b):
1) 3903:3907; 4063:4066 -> 5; 70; 76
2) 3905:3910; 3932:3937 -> 35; 75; 40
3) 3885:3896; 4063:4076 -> 31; 40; 71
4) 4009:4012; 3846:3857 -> 2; 70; 68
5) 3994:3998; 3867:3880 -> 11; 77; 65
